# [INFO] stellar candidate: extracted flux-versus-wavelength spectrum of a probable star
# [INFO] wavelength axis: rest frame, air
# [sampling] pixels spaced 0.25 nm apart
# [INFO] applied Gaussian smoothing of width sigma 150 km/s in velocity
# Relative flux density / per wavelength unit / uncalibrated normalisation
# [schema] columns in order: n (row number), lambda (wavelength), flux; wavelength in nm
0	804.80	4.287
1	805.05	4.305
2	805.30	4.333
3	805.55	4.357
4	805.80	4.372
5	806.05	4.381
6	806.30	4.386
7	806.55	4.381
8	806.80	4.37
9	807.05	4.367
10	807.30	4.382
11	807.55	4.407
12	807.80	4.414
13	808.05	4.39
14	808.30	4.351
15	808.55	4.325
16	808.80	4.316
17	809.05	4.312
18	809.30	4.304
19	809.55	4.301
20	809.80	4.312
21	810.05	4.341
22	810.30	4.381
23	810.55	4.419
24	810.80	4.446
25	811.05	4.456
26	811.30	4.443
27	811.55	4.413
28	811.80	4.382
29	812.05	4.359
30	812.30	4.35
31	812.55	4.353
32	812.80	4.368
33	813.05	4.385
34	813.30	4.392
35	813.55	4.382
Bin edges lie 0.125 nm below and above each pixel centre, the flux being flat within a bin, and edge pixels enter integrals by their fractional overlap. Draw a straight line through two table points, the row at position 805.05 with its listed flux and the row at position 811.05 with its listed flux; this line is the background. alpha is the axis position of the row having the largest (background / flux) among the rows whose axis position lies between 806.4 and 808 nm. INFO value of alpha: 807.05 nm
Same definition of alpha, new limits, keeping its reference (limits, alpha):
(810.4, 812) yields 811.80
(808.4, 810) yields 809.55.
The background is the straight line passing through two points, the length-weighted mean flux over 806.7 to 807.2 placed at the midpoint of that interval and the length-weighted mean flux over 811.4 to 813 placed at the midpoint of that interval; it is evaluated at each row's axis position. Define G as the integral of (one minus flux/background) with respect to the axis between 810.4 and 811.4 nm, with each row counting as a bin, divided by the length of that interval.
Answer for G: -0.015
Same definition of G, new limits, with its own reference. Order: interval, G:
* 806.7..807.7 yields -0.003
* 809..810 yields 0.014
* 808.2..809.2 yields 0.010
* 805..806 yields 0.005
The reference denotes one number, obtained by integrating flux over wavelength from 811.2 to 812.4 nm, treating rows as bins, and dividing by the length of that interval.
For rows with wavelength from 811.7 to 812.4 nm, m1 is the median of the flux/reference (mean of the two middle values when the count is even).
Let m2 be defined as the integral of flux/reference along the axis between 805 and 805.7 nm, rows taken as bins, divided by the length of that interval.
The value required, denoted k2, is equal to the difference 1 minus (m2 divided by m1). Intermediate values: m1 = 0.993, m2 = 0.99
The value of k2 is 0.005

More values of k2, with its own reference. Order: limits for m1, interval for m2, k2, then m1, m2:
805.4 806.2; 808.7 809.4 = 0.014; 0.996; 0.98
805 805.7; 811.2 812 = -0.017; 0.987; 1.00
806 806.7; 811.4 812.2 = -0.001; 0.998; 1.00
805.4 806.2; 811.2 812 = -0.008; 0.996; 1.00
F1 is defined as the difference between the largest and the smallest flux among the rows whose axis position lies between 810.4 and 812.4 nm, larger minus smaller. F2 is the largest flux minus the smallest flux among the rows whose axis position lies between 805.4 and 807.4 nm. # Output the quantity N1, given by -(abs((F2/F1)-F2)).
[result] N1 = -0.2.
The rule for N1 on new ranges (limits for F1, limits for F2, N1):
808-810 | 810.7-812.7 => -1.1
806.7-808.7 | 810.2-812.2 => -1.0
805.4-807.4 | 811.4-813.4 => -2.1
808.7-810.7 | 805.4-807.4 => -0.2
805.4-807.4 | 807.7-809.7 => -3.8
